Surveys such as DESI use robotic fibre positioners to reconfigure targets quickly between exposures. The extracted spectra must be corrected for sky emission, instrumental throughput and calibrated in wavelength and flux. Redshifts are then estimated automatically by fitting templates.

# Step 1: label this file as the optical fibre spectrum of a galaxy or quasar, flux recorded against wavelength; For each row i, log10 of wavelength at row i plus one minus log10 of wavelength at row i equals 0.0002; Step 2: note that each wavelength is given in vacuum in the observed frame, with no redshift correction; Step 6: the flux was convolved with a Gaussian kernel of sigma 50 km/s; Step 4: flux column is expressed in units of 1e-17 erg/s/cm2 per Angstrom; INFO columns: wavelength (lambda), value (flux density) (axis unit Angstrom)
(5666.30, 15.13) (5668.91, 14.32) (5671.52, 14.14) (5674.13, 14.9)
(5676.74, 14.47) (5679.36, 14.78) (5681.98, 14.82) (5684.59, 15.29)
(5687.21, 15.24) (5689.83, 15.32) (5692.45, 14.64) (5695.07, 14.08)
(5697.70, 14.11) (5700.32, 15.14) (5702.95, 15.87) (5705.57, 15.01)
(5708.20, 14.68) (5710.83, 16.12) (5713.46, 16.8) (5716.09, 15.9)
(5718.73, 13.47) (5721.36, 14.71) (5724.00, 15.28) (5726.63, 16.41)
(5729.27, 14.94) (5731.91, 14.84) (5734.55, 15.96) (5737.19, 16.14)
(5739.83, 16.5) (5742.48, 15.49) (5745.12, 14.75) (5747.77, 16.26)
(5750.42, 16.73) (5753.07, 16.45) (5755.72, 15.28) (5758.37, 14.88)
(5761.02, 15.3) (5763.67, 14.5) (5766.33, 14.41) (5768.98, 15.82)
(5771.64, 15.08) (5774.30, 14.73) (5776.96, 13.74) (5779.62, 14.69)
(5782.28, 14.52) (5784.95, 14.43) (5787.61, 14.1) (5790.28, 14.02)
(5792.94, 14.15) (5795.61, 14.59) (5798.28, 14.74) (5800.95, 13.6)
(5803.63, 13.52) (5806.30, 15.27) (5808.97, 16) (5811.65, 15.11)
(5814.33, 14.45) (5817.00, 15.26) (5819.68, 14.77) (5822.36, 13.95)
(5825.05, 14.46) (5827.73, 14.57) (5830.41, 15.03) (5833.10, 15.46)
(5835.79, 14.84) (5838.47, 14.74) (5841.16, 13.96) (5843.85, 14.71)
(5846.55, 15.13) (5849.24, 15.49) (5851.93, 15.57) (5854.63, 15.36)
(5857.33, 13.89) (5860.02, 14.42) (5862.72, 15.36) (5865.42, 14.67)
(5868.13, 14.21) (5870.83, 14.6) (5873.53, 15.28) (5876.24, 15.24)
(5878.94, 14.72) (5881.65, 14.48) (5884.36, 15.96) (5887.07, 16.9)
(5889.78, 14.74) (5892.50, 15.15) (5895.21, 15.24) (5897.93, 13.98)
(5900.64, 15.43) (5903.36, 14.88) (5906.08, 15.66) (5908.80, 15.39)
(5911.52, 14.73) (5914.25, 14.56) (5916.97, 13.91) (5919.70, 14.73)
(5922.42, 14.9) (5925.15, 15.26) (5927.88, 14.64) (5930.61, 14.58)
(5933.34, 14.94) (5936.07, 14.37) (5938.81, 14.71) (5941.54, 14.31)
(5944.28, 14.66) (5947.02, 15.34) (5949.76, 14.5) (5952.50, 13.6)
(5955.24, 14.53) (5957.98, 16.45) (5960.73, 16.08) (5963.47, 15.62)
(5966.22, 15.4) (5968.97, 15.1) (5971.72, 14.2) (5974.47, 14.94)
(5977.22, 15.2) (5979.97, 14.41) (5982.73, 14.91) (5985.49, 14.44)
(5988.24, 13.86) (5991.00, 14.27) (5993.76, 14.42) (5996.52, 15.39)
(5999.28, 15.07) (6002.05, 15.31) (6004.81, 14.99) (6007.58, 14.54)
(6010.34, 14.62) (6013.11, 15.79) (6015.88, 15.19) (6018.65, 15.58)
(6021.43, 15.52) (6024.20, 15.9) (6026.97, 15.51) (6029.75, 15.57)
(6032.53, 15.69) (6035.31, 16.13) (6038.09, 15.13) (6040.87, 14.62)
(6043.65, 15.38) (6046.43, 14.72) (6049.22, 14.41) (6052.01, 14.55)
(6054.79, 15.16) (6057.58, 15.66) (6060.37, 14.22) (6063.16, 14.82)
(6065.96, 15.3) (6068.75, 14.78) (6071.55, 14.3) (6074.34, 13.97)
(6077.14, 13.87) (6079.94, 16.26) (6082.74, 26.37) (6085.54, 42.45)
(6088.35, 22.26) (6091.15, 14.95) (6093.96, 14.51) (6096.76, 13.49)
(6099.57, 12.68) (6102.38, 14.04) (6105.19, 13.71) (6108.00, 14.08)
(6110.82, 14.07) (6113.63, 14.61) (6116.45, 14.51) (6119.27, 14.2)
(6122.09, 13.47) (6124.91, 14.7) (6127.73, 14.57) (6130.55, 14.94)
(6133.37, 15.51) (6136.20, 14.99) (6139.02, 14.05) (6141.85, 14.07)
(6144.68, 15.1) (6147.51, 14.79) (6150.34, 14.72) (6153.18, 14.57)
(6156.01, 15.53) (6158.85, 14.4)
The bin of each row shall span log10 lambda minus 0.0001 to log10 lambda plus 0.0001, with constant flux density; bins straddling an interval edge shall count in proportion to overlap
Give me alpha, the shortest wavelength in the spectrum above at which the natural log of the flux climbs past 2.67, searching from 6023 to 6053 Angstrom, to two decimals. 6024.20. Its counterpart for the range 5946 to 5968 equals 5947.02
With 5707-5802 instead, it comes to 5708.20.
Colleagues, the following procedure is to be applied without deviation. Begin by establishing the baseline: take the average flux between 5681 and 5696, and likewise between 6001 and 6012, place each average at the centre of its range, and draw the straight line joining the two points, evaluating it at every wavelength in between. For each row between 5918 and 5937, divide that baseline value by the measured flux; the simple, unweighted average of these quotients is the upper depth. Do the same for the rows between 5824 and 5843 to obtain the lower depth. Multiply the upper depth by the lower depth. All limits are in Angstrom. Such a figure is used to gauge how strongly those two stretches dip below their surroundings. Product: 1.02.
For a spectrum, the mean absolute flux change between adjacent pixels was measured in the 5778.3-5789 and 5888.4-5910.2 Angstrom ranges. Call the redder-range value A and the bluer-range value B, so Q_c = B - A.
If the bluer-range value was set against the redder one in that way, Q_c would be -0.49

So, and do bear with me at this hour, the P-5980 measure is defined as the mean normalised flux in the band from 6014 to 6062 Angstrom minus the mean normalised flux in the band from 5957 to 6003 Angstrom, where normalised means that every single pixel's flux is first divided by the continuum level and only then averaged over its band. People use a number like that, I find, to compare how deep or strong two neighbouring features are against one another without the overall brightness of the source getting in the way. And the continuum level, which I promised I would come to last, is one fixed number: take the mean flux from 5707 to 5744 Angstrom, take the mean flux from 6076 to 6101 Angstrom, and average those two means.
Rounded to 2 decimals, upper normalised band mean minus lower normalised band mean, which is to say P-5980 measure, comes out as 0.01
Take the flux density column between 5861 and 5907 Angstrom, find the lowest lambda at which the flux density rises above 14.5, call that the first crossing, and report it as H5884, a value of 5862.72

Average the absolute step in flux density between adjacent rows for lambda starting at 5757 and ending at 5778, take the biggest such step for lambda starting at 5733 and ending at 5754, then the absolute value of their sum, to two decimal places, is 2.20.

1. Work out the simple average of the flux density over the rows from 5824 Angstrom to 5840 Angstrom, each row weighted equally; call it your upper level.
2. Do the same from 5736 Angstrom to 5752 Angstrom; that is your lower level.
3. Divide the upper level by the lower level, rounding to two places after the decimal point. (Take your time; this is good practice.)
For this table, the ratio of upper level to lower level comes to 0.93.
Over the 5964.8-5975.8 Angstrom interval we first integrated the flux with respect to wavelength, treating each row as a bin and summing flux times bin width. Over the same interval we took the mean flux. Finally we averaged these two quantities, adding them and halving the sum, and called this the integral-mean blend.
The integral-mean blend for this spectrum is 89.4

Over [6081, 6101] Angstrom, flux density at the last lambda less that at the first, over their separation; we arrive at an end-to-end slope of -0.81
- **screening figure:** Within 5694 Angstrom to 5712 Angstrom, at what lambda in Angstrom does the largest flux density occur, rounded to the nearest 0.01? 5710.83 Angstrom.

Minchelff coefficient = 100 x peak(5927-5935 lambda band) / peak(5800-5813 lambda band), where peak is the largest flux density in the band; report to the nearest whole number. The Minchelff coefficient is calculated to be 93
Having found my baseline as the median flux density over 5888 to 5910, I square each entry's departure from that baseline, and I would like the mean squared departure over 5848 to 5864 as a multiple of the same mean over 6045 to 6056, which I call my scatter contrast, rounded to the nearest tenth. 1.4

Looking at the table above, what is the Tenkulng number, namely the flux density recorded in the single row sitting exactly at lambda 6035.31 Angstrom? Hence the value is 16.13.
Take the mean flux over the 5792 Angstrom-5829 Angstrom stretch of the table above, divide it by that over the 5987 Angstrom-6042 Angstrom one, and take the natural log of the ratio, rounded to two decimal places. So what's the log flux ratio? -0.04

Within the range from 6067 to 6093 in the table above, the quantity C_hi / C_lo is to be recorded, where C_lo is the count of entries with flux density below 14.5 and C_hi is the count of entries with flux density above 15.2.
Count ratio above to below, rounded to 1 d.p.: 1.3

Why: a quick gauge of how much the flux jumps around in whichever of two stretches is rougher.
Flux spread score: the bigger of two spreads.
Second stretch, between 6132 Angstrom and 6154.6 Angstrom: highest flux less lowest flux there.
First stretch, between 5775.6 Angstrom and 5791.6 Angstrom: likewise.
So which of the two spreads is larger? 1.5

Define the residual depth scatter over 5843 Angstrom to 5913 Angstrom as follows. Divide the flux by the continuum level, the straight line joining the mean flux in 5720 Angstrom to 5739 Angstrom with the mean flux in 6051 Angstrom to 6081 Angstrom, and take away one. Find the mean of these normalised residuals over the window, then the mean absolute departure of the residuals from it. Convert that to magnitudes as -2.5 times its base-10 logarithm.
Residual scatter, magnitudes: 3.70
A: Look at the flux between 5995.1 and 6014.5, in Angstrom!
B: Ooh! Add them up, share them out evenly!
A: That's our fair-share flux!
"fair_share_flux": 15.1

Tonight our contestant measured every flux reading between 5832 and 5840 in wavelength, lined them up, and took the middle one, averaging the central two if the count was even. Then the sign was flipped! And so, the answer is -14.8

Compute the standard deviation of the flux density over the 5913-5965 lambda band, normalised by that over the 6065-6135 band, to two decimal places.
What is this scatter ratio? 0.11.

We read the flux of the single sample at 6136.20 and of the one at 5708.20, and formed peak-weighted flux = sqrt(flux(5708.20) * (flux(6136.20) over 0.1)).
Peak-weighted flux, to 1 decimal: 46.9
